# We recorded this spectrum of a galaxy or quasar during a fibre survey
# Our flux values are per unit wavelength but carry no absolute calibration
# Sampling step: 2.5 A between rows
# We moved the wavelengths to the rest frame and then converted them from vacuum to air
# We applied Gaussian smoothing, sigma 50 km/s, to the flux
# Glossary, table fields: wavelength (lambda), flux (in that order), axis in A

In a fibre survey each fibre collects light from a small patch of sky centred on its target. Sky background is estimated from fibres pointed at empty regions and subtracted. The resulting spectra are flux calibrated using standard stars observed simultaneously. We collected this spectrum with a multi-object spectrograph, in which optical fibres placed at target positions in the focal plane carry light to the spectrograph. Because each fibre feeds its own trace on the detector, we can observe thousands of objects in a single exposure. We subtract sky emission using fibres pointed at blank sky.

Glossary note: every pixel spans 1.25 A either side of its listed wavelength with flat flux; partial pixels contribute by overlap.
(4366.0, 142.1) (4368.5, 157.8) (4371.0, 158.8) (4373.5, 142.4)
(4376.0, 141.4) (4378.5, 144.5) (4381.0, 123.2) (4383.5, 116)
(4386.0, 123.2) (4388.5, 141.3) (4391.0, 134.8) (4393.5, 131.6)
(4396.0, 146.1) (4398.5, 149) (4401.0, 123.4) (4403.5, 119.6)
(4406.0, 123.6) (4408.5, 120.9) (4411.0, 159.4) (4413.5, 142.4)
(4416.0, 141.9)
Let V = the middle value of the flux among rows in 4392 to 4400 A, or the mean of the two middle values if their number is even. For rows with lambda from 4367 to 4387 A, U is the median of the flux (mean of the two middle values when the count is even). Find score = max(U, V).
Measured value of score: 146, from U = 142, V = 146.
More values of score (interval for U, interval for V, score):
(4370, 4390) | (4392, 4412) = 141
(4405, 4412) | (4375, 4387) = 124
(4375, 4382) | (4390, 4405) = 141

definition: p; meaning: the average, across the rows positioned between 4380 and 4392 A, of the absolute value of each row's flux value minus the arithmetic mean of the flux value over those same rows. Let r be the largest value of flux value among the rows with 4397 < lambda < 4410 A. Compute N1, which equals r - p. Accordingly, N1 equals 141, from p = 8.3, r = 149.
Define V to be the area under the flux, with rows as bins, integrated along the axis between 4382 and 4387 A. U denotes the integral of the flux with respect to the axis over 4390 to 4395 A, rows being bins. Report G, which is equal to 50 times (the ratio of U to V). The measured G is 55.9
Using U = 669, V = 598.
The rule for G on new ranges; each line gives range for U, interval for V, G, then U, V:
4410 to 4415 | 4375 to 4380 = 52.8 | 750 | 710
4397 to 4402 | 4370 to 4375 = 45.9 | 687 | 749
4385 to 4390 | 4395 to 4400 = 45.4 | 664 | 732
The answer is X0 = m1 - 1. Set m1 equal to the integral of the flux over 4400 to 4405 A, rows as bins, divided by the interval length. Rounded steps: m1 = 122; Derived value 121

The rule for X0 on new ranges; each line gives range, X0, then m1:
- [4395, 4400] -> 145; 146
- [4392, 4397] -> 137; 138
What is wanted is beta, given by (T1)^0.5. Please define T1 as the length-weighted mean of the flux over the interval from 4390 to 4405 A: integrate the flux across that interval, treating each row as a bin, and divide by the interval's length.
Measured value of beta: 11.6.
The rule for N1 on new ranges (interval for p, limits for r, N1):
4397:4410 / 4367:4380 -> 150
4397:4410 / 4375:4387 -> 136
